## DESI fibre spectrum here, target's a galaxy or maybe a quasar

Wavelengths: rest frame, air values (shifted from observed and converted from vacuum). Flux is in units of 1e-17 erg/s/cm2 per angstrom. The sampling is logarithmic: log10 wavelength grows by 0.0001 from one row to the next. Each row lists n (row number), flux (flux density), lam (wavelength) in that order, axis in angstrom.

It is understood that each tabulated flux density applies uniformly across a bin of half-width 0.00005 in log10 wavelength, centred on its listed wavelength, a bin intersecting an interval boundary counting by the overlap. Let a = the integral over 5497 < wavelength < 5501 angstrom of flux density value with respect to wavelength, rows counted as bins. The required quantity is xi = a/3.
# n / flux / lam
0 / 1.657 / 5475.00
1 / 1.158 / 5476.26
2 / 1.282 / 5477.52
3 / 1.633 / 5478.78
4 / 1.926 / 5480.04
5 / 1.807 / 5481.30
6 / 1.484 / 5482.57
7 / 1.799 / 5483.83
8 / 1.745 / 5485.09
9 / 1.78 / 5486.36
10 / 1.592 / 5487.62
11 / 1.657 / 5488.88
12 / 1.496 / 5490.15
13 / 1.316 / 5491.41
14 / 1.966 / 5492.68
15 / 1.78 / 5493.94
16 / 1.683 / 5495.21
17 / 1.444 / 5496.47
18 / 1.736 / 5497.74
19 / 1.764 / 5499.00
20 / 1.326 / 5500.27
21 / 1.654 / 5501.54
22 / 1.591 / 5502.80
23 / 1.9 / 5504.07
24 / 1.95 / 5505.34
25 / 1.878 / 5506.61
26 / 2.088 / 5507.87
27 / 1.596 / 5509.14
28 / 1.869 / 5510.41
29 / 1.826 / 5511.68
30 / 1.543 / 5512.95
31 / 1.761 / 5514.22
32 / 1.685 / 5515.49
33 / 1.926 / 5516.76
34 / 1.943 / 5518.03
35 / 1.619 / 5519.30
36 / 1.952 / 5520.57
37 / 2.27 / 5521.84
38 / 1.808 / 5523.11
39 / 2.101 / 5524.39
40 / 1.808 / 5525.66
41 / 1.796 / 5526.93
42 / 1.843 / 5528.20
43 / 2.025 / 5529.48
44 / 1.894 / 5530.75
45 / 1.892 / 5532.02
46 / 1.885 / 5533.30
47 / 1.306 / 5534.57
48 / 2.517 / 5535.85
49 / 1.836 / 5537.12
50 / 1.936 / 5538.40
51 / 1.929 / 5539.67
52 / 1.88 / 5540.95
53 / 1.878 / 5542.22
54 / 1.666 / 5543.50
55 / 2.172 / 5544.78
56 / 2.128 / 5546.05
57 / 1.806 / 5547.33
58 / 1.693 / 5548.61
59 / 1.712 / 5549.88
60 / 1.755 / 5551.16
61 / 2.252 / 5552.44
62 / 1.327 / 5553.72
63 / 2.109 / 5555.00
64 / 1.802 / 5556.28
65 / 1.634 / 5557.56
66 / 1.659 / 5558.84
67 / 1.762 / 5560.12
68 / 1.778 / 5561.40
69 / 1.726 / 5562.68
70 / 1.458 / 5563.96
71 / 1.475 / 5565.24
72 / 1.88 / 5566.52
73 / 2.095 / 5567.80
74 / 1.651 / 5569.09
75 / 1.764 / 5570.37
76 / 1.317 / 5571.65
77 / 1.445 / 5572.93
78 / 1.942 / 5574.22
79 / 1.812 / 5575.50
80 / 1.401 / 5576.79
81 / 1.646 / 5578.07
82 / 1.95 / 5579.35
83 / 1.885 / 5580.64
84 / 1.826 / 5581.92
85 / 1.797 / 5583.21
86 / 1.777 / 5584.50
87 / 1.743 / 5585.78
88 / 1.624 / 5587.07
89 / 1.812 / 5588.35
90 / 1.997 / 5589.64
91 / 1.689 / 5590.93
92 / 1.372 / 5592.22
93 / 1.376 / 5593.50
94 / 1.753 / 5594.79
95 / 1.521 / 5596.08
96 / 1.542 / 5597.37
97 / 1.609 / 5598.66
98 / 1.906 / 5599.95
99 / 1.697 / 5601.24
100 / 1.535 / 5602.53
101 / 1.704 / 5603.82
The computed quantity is 2.14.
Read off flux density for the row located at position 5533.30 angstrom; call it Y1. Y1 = 1.885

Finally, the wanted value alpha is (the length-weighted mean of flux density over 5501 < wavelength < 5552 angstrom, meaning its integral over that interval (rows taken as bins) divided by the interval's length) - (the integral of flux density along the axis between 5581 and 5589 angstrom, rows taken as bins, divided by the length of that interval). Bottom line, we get 0.09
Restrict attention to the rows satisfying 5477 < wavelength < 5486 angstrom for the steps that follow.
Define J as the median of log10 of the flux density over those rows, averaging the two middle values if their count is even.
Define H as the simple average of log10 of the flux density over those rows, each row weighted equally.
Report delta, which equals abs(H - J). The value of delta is 0.023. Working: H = 0.22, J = 0.242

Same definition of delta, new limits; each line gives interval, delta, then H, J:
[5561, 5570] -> 0.004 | 0.23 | 0.237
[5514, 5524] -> 0.001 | 0.27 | 0.271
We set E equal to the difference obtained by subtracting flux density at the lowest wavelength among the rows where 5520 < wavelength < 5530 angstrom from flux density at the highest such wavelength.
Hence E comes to 0.07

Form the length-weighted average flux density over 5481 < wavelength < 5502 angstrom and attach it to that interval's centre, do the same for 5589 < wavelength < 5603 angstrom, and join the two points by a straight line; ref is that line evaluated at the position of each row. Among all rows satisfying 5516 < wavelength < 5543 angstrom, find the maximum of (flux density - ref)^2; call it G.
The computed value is 0.8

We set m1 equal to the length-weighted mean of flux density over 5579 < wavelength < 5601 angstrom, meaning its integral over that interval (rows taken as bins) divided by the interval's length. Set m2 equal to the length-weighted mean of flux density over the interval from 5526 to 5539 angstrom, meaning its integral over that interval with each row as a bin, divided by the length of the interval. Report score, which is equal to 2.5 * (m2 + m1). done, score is 9.01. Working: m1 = 1.71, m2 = 1.89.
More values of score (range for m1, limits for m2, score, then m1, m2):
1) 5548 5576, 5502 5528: 8.94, 1.73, 1.84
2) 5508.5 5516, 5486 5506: 8.44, 1.71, 1.66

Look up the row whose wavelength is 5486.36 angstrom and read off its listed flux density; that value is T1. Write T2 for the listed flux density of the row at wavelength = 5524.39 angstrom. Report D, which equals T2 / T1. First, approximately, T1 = 1.78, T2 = 2.101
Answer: 1.2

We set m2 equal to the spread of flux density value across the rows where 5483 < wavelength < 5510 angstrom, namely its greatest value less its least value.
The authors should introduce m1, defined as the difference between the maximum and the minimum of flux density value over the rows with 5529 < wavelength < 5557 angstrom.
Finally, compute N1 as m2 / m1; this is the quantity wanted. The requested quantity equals 0.6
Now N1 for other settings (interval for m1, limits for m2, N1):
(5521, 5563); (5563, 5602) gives 0.6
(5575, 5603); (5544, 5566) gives 1.5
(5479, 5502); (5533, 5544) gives 1.9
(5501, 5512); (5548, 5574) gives 1.9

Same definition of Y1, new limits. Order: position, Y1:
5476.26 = 1.158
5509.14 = 1.596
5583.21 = 1.797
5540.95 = 1.88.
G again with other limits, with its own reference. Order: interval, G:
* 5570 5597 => 0.1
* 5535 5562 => 0.8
